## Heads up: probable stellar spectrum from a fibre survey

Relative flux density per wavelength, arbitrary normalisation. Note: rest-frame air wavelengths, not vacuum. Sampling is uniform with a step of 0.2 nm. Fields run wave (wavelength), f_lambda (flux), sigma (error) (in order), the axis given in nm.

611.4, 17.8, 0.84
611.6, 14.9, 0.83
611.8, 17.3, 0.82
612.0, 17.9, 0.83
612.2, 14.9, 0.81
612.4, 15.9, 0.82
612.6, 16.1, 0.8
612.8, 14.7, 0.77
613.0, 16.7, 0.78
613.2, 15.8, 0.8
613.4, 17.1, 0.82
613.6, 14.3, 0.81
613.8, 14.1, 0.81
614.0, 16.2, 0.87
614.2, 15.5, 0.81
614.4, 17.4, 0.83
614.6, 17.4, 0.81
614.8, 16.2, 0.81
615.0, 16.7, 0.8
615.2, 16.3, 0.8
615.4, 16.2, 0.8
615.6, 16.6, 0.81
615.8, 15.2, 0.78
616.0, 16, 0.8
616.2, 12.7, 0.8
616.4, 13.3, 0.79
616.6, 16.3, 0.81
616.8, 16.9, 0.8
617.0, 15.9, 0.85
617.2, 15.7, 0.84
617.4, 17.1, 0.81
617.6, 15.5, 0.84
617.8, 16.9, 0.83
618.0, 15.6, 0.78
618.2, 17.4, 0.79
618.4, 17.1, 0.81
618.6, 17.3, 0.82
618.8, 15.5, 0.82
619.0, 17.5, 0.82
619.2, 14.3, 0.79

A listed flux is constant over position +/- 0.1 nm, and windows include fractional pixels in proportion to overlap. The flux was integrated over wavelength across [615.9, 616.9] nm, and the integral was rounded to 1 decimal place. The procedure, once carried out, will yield 15.0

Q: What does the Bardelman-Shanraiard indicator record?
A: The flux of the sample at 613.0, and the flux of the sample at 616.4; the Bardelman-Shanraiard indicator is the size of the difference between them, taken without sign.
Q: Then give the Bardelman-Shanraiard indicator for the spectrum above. 3.4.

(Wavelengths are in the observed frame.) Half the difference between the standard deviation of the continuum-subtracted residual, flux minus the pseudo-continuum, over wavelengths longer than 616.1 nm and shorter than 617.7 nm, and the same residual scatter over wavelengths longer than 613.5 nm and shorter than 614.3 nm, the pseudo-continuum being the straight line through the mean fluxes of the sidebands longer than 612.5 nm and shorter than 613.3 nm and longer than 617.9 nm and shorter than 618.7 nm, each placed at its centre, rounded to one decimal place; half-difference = 0.3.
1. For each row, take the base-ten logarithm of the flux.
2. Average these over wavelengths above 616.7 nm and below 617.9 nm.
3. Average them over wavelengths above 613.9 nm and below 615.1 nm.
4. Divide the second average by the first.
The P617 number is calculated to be 1.005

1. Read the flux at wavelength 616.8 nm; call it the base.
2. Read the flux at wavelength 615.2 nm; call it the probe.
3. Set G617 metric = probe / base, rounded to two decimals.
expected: 0.96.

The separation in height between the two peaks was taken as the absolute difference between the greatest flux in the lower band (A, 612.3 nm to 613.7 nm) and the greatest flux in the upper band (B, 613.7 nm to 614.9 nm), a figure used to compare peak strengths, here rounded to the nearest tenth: 0.3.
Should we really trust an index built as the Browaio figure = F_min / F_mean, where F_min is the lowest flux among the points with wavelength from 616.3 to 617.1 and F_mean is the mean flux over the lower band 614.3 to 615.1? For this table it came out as 0.79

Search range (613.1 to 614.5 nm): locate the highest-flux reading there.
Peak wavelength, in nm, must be 614.4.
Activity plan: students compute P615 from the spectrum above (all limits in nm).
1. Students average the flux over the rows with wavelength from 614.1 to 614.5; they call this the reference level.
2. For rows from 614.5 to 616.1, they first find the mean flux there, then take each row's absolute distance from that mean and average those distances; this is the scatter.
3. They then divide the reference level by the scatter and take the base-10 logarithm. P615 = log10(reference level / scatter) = 1.58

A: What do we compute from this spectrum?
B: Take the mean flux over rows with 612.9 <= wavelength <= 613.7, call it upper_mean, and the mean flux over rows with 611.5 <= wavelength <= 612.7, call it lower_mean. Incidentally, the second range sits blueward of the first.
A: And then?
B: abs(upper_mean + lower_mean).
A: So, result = 32.1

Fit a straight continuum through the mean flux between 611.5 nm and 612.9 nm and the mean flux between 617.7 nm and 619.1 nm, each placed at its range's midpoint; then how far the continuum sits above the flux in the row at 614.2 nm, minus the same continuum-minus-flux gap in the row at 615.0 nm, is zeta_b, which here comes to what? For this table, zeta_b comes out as 1.1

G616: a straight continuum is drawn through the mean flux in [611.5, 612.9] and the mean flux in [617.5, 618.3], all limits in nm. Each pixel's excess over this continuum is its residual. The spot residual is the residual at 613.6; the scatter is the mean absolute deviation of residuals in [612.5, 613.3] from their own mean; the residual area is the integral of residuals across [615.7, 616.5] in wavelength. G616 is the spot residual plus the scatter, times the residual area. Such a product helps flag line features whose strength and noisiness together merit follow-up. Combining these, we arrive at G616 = 1.8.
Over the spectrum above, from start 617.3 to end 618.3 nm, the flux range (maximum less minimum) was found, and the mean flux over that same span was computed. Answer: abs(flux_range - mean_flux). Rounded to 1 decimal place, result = 14.6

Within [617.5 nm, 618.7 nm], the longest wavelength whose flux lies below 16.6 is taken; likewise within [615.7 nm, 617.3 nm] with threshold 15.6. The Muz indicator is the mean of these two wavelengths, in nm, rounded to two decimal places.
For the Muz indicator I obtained 617.20 nm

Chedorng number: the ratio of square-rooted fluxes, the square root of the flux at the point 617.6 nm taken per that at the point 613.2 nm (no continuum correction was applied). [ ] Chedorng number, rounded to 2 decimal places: 0.99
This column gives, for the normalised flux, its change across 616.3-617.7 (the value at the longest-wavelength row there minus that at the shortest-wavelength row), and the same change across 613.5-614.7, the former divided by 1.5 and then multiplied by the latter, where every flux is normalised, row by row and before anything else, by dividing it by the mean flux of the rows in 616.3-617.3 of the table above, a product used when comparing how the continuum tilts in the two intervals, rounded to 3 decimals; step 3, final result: 0.019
